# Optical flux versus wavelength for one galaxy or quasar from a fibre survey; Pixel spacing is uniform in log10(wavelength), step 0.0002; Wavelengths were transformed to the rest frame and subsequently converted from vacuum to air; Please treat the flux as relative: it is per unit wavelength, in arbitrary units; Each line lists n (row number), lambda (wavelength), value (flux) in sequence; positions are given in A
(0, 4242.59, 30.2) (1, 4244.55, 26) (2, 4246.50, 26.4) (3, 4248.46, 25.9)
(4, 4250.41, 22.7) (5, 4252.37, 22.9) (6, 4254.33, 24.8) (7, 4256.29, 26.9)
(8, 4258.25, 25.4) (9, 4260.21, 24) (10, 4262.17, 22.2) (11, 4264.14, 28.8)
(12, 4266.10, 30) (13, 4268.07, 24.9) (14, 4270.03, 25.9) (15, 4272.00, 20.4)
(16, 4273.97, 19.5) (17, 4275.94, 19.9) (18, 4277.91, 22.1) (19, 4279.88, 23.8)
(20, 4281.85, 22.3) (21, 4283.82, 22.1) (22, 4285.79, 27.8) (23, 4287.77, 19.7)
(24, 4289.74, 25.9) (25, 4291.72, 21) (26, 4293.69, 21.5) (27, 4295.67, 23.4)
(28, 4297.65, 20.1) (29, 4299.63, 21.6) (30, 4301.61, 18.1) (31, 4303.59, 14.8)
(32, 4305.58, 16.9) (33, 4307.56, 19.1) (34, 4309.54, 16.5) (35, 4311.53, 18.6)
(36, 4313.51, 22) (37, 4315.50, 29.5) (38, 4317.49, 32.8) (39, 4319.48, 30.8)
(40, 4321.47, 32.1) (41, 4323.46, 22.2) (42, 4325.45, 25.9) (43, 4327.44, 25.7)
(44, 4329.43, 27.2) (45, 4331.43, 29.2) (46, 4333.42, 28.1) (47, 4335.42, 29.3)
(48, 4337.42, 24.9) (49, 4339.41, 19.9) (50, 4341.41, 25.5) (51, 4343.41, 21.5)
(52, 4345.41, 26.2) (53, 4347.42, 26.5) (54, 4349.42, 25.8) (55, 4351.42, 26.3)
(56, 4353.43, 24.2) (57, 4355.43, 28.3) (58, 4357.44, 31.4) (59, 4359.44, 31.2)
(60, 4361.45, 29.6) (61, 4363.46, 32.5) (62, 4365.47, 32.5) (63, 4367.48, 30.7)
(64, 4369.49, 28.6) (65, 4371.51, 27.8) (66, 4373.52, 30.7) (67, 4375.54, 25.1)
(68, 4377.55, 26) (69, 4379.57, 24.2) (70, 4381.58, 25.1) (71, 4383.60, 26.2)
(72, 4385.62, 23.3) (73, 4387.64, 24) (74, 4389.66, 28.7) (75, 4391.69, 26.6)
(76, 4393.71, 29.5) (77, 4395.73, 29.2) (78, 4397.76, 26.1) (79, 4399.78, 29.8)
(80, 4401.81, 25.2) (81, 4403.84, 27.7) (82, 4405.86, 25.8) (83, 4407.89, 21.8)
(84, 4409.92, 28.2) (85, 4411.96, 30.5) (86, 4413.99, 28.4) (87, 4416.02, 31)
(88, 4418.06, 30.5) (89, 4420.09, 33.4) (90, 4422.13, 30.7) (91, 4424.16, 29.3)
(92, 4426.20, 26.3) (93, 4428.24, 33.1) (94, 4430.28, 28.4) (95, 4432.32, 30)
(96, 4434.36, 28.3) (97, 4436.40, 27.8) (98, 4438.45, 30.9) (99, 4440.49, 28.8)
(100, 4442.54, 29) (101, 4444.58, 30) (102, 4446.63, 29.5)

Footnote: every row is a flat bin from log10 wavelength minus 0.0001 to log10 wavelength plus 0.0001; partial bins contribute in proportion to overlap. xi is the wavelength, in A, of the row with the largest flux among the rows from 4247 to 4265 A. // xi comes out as 4264.14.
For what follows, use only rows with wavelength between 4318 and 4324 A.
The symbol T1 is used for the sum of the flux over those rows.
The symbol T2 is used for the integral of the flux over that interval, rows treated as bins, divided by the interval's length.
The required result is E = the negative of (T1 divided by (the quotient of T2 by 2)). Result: -5.83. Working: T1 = 85.1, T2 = 29.2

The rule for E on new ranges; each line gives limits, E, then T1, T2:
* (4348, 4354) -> -5.96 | 76.3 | 25.6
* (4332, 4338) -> -5.94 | 82.3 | 27.7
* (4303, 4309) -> -5.96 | 50.8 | 17.0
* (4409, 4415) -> -6.00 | 87.1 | 29.0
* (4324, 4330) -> -6.08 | 78.8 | 25.9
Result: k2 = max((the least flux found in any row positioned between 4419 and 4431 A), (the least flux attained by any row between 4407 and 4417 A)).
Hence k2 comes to 26.3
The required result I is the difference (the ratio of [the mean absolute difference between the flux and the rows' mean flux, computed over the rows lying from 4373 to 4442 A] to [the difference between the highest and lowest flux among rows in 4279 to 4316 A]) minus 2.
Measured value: -1.85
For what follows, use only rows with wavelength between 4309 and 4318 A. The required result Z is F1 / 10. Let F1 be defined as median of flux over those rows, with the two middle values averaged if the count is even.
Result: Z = 2.2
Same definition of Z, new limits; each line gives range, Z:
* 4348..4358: 2.6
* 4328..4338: 2.8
